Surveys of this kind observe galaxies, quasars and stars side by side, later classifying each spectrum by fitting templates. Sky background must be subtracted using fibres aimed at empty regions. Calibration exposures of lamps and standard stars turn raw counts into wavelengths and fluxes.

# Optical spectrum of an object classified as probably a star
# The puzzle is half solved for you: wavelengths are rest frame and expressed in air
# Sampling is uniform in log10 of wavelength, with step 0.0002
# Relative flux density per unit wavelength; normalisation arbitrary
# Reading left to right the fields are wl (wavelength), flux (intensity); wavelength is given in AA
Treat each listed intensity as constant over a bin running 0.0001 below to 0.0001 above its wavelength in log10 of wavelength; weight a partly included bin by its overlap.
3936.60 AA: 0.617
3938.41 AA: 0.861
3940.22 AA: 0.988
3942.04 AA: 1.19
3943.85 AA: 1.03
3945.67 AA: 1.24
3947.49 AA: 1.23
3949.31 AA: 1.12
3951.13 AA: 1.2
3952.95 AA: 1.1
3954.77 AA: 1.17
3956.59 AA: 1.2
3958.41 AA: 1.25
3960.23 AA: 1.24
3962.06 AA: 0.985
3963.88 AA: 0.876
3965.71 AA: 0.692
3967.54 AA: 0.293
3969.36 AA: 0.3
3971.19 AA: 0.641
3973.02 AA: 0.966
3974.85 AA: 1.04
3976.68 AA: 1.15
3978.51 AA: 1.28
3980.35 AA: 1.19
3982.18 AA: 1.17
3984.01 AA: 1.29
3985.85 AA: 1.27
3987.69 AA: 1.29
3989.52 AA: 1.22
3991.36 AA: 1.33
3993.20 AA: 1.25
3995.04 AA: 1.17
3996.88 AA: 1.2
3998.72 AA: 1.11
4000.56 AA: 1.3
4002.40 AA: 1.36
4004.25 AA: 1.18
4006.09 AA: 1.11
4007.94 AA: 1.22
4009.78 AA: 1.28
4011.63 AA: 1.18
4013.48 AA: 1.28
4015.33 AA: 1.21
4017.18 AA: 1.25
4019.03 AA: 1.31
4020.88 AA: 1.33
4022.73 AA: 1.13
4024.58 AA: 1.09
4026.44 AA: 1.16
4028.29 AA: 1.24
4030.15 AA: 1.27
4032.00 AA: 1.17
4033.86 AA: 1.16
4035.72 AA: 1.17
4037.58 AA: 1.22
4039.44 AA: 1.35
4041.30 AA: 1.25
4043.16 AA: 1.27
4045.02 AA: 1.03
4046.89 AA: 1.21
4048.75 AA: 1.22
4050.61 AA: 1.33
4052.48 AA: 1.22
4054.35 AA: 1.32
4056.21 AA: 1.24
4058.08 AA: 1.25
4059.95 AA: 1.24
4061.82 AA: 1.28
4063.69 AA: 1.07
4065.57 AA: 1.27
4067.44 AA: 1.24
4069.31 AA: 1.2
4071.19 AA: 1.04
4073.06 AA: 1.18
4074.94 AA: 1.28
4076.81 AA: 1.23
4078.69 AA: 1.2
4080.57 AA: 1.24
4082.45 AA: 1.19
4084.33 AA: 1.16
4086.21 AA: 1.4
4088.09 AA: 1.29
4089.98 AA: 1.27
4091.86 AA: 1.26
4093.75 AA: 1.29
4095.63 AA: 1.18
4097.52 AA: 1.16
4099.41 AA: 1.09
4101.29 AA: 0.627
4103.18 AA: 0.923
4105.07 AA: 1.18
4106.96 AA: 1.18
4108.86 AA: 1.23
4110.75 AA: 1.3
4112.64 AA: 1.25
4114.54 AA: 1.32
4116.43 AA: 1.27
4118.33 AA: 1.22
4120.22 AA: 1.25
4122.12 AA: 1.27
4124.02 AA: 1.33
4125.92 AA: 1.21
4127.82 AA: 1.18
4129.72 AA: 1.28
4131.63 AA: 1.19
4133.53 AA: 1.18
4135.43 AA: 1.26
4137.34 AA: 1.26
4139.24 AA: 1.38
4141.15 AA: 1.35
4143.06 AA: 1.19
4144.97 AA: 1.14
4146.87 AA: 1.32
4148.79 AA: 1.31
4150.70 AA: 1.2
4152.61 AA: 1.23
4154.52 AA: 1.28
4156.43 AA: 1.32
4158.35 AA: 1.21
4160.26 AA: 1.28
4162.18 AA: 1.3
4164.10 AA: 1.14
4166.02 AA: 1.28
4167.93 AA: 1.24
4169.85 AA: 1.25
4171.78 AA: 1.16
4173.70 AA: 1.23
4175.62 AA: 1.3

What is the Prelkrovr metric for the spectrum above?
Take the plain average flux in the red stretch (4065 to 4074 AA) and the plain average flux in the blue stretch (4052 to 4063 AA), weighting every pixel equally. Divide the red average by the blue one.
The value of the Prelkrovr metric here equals 0.94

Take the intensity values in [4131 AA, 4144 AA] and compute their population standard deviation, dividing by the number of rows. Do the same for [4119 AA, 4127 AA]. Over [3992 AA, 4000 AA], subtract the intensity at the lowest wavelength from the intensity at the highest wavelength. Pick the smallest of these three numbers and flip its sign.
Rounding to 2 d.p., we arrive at 0.14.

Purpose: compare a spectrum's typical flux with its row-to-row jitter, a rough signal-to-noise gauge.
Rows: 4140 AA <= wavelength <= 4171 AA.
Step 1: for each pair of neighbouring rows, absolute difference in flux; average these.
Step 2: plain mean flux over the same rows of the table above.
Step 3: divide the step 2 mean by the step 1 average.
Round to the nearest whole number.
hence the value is 16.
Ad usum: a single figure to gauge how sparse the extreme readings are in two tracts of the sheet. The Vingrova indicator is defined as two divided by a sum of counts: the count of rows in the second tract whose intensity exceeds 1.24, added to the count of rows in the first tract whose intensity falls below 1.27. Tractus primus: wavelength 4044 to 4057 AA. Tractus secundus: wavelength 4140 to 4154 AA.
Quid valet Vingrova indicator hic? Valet 0.25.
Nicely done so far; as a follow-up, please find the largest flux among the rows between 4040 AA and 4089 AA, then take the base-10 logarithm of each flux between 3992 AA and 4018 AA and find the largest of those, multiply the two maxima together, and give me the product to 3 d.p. 0.187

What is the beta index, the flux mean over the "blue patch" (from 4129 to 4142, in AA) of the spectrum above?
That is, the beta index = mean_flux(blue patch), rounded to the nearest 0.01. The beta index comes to 1.27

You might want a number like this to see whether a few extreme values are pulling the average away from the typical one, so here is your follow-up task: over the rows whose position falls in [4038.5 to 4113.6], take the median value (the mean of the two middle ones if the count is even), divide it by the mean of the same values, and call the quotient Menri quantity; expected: 1.03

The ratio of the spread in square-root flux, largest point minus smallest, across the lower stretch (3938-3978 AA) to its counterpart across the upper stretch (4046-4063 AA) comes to 10.8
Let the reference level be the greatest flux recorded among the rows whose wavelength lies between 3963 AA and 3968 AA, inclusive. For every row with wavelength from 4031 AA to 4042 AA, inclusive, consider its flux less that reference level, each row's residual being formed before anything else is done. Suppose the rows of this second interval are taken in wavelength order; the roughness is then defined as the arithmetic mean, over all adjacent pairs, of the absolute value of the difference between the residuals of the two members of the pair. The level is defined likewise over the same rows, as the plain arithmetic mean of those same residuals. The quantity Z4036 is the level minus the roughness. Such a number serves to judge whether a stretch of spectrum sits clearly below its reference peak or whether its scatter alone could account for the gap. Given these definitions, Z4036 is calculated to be 0.284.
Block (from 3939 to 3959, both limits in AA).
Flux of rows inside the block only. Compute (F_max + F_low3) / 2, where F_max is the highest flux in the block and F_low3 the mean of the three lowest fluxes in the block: 1.14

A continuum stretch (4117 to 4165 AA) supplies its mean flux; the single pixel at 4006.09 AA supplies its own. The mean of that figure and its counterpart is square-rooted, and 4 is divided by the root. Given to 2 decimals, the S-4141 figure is 3.68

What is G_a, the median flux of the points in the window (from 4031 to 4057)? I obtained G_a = 1.22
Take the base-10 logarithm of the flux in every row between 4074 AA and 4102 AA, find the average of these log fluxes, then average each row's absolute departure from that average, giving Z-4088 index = 0.042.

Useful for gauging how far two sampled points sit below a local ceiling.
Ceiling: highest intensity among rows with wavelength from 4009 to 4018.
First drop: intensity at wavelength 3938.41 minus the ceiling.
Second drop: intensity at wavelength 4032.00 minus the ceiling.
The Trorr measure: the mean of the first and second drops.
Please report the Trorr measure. -0.26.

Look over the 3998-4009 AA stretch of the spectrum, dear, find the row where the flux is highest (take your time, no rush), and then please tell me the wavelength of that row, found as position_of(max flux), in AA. 4002.40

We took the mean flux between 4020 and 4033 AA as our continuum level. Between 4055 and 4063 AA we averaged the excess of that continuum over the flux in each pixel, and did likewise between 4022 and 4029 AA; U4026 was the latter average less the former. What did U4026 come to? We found 0.10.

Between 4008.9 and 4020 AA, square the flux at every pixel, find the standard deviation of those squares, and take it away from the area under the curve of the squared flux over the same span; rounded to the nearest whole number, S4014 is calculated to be 17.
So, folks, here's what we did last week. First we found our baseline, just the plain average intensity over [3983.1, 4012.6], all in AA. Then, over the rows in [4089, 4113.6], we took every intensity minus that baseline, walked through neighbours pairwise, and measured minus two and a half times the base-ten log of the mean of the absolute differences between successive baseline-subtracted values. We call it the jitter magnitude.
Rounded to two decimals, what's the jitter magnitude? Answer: 2.31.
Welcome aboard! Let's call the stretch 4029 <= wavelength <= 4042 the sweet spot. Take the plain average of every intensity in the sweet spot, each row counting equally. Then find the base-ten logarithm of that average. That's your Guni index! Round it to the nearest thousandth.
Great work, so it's 0.089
